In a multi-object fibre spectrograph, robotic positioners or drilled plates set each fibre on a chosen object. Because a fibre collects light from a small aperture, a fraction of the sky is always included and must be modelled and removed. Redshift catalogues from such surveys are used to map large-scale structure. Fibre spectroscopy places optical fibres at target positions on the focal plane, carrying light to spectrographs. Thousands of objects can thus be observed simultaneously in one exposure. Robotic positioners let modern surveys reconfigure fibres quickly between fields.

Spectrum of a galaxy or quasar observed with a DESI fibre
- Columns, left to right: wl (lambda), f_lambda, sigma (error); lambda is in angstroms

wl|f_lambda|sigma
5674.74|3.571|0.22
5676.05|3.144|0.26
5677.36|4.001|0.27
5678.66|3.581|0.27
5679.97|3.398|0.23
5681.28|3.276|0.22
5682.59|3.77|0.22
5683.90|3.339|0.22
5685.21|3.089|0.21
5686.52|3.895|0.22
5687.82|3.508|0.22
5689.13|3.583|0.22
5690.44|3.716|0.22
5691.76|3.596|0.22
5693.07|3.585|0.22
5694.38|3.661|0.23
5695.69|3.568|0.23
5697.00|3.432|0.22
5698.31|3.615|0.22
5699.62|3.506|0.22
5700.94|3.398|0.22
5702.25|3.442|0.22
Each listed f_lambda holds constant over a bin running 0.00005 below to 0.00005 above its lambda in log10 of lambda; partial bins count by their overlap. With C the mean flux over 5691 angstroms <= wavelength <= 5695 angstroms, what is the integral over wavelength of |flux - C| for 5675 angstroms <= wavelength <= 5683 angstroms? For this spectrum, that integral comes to 2.1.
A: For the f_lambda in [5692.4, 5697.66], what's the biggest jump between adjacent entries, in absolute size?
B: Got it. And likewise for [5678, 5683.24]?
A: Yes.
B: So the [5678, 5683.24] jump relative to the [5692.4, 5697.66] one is 3.6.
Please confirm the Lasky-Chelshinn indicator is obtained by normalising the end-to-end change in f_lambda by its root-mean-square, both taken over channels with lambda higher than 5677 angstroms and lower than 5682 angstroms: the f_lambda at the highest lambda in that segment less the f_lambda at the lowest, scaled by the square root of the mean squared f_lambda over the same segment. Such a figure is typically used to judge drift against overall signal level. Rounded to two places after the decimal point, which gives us -0.20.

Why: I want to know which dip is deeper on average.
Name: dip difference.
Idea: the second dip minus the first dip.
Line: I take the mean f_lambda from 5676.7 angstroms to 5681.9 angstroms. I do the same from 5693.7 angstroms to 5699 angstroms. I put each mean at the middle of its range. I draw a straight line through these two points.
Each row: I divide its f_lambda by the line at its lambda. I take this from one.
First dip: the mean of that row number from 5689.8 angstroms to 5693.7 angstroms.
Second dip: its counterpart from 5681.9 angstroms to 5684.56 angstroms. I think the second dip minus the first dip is 0.02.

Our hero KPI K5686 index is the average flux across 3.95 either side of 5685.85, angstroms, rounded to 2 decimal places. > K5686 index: 3.53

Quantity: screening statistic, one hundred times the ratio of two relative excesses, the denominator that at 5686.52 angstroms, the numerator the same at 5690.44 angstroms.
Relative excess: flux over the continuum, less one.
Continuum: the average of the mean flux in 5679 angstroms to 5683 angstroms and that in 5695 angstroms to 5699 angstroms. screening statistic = 54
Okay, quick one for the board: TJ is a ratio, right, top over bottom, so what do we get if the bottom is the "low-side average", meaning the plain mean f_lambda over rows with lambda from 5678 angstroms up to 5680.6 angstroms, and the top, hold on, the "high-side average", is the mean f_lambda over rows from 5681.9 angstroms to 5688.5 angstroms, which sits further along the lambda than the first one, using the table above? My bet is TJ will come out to 1.01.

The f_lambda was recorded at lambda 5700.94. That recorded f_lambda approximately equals 3.398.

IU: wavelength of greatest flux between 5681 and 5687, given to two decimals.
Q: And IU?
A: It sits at 5686.52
